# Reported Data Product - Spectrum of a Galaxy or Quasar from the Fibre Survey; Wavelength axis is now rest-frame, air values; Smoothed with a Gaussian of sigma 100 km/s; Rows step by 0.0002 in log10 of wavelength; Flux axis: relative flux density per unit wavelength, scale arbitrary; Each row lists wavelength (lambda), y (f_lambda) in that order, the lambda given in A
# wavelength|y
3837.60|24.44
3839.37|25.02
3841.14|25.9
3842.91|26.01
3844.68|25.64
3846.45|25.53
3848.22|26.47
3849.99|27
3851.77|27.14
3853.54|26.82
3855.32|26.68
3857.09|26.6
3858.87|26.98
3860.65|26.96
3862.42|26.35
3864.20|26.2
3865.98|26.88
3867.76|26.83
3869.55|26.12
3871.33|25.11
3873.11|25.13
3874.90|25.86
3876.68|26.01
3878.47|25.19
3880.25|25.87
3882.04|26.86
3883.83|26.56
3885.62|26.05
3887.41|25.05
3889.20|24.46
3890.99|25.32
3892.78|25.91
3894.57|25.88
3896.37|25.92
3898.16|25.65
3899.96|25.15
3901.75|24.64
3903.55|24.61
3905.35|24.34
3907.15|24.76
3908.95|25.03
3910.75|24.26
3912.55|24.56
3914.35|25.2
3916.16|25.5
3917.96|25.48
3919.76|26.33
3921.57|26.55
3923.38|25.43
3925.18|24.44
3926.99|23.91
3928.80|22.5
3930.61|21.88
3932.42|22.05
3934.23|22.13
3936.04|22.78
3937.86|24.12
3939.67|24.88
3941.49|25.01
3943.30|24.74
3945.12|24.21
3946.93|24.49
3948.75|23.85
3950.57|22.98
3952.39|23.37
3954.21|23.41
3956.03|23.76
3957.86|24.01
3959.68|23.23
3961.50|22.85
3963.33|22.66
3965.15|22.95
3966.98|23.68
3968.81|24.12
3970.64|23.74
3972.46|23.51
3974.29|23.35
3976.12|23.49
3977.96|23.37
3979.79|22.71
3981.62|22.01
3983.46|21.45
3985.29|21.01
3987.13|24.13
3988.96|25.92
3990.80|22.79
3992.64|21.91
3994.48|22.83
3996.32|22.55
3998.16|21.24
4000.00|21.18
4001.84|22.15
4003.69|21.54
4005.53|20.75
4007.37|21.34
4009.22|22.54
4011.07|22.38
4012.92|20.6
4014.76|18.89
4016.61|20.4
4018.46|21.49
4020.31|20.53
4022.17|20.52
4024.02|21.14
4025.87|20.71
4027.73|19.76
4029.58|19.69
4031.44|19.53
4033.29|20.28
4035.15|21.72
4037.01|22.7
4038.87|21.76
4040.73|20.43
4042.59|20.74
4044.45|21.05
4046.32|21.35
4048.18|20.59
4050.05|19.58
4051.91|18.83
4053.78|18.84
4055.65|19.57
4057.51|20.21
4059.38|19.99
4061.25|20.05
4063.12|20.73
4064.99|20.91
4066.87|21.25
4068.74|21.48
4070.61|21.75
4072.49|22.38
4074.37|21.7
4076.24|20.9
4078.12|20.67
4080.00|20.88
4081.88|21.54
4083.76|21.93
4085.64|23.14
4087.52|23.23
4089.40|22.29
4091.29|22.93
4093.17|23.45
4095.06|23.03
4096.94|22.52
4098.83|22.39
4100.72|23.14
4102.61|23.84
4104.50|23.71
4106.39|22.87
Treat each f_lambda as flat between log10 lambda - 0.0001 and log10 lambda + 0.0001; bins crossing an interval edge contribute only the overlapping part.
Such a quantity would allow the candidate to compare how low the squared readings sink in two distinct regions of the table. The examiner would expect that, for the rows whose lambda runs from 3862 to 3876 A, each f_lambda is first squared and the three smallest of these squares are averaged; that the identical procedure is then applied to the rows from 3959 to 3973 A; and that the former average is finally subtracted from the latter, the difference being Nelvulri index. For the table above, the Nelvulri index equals -123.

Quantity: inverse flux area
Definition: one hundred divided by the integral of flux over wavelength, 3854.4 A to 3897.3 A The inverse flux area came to 0.090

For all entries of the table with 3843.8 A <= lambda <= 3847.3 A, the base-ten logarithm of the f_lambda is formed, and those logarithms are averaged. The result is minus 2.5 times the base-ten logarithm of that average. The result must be -0.37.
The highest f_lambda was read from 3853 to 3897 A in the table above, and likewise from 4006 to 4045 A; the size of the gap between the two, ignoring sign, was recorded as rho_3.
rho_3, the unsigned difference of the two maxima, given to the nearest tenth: 4.3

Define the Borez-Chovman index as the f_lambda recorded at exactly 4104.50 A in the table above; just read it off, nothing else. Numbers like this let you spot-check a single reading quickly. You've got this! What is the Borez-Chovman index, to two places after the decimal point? 23.71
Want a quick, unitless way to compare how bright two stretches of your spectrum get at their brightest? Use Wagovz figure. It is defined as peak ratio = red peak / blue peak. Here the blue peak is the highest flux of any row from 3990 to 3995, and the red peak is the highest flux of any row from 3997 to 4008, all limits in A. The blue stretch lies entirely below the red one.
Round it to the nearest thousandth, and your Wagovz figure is 0.970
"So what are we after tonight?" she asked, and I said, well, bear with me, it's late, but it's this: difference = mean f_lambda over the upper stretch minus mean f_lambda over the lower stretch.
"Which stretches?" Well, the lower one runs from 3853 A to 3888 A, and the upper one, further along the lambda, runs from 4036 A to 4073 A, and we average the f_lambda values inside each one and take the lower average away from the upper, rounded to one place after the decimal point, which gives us -5.5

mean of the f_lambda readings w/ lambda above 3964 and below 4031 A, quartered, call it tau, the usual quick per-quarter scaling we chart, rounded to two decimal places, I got 5.50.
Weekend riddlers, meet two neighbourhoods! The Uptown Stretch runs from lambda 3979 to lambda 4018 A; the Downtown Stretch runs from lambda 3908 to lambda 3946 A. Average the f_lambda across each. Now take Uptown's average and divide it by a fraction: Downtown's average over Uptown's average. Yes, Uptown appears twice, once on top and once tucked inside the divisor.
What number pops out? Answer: 19.7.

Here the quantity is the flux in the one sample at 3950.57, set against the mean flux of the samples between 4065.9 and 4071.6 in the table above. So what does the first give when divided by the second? 1.07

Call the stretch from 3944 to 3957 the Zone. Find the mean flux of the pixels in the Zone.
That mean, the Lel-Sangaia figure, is 23.7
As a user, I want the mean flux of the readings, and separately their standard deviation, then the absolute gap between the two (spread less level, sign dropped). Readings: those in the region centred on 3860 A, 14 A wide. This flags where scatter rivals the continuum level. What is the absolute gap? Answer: 26.4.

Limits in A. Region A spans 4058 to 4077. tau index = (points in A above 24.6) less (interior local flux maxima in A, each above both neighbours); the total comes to -1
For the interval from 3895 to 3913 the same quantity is 6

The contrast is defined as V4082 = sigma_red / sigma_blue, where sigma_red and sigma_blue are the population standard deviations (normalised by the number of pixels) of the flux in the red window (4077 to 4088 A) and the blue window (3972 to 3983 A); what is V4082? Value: 1.8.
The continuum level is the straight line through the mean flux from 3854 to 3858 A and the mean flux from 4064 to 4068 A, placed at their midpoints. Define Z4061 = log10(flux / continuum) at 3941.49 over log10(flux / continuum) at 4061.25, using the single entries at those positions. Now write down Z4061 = -0.46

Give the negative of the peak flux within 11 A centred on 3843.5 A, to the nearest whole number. -26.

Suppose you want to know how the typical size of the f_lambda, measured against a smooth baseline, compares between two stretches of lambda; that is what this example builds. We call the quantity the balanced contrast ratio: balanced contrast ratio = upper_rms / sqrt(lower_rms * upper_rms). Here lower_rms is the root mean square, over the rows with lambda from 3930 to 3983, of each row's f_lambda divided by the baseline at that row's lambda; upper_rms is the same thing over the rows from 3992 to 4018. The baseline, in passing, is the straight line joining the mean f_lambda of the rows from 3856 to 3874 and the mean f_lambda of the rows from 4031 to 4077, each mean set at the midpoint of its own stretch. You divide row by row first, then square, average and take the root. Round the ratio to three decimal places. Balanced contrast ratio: 0.987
